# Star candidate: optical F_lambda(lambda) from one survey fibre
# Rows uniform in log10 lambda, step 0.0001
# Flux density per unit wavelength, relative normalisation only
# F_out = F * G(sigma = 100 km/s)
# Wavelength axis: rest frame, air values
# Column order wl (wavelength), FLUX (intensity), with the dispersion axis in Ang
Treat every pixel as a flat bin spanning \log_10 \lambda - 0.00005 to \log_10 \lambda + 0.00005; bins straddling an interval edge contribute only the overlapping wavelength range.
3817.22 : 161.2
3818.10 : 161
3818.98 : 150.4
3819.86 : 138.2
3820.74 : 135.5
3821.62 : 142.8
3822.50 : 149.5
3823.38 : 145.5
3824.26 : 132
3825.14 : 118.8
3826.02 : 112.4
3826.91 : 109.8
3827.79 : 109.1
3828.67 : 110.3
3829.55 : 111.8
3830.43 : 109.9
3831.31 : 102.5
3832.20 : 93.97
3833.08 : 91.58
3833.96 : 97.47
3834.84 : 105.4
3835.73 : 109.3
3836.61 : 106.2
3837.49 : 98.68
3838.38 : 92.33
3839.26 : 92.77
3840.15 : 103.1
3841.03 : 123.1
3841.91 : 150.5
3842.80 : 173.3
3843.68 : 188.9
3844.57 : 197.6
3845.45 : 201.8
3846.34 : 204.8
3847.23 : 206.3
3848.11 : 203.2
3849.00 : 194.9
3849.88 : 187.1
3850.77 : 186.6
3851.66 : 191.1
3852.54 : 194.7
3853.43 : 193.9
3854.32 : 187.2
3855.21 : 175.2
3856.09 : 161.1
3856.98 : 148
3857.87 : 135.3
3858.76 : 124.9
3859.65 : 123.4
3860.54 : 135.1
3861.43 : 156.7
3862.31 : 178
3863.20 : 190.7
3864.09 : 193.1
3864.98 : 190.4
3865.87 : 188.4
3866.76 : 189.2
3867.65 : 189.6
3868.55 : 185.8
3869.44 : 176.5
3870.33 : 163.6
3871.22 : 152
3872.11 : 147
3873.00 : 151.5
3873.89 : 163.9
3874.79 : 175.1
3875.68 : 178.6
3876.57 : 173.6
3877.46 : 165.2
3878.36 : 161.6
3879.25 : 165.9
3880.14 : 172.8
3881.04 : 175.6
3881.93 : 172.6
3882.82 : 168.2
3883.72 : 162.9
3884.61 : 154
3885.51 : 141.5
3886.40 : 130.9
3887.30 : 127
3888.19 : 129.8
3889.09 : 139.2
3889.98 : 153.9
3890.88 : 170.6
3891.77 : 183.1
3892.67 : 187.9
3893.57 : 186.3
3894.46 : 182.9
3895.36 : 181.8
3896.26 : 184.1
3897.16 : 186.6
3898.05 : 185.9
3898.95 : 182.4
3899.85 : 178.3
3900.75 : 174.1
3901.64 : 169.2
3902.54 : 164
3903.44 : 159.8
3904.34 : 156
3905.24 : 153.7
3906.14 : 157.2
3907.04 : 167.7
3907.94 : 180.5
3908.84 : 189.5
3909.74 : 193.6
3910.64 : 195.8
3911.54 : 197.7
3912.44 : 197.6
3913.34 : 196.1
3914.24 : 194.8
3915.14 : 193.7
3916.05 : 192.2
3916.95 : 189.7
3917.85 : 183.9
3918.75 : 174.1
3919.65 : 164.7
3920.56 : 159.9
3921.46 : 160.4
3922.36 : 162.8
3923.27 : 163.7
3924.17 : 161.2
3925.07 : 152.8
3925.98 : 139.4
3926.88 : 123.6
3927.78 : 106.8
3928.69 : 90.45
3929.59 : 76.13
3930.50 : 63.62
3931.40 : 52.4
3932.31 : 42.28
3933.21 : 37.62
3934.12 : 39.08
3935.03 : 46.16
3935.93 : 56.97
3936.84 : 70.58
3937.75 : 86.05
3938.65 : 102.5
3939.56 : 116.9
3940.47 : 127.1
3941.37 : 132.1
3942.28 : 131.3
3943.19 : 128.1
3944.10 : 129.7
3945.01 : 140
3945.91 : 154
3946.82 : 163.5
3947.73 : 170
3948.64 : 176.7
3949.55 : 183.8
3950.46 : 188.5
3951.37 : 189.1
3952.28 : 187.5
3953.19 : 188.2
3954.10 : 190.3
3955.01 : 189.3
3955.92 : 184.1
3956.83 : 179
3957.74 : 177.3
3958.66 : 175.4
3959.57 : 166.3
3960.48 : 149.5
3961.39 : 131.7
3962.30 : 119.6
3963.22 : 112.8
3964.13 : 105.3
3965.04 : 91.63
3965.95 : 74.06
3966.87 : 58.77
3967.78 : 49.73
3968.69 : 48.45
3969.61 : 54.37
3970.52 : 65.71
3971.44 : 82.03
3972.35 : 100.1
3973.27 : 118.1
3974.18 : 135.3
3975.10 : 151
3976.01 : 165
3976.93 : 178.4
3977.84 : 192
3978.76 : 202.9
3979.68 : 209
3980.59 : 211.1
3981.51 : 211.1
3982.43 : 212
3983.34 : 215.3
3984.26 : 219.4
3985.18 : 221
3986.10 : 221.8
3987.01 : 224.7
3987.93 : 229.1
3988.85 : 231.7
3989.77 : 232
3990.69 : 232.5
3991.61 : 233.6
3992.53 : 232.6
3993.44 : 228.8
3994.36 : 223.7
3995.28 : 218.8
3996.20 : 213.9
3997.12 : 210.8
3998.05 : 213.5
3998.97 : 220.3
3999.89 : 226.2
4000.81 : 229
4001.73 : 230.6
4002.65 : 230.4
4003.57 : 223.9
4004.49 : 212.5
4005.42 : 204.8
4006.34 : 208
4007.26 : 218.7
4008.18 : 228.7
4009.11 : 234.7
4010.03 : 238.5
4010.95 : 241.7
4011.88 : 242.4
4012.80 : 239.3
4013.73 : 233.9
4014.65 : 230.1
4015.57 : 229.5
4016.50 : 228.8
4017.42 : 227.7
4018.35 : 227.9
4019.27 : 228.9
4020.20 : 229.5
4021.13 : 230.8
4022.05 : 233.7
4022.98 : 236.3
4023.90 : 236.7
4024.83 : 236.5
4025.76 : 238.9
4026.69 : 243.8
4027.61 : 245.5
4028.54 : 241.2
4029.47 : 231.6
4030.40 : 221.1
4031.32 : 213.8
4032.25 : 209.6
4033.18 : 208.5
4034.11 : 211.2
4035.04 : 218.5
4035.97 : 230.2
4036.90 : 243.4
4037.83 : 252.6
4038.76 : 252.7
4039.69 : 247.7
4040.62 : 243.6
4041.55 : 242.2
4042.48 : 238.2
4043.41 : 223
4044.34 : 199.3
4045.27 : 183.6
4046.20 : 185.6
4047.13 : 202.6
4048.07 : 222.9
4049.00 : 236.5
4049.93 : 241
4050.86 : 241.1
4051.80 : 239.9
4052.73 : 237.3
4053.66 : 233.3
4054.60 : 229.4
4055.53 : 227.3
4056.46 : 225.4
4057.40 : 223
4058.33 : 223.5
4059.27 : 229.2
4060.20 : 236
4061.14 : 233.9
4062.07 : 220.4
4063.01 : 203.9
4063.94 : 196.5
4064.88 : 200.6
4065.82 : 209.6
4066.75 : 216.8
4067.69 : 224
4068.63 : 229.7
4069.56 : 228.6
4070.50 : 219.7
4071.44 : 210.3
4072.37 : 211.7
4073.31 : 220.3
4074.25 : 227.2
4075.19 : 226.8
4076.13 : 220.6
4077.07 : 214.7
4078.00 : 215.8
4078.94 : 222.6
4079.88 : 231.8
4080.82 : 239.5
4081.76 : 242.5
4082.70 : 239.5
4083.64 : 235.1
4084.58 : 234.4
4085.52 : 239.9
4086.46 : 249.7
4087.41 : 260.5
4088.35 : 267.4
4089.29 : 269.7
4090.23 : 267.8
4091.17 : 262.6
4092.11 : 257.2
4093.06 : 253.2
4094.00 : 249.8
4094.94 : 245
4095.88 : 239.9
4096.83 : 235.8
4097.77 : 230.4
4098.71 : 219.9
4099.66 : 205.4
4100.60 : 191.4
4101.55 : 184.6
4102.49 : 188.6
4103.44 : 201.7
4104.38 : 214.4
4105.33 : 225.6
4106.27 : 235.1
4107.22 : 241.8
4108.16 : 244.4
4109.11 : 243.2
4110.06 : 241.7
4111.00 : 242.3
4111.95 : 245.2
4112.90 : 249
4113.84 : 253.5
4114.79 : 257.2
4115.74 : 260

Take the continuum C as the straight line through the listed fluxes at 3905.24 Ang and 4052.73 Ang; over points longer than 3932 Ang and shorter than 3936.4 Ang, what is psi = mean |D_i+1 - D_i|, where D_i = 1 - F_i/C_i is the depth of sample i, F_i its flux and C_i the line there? 0.035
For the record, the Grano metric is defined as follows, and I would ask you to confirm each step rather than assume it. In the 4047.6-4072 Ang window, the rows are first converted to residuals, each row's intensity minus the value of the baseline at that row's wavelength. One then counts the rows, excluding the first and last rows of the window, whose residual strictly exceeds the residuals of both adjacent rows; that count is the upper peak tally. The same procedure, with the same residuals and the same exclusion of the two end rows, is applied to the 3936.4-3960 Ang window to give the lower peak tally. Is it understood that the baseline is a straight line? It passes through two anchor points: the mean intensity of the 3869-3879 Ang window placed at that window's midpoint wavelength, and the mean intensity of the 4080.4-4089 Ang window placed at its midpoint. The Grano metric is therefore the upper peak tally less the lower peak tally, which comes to 0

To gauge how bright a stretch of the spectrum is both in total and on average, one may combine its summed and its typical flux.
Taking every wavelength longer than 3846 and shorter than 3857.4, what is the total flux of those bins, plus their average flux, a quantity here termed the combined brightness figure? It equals 2621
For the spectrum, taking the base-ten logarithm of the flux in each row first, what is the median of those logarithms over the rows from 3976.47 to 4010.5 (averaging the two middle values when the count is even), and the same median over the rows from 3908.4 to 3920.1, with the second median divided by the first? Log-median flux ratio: 0.975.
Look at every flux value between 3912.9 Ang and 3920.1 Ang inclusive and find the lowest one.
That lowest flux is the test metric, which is 164.7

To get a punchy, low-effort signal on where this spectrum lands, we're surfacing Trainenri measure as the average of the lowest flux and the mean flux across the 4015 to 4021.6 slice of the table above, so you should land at 228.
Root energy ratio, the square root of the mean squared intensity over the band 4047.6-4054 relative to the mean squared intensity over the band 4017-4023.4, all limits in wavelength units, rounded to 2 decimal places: 1.02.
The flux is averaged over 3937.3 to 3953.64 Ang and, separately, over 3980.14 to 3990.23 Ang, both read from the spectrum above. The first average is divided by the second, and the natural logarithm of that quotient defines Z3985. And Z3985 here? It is -0.39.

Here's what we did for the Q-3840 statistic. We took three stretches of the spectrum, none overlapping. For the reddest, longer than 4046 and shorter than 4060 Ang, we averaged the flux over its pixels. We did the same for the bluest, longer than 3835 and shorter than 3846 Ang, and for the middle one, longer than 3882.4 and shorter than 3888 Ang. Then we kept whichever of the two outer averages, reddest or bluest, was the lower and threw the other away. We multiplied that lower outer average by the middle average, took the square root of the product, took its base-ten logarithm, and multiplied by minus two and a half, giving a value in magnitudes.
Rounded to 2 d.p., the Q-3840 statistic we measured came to -5.38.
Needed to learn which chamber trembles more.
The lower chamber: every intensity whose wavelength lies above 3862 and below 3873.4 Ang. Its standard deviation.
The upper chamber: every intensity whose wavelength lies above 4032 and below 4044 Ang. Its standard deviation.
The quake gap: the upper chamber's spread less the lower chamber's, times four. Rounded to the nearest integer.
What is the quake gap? -2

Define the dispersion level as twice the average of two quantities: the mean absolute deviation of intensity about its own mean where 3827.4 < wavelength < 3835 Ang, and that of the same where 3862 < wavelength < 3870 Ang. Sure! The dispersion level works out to 11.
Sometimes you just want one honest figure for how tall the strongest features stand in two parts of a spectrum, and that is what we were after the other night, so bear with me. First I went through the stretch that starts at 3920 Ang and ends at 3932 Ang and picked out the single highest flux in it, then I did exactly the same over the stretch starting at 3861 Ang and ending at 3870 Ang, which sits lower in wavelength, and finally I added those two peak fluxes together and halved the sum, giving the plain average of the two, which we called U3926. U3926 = 178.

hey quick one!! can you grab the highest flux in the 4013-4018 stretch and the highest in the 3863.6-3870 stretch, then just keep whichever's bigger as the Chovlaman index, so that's 234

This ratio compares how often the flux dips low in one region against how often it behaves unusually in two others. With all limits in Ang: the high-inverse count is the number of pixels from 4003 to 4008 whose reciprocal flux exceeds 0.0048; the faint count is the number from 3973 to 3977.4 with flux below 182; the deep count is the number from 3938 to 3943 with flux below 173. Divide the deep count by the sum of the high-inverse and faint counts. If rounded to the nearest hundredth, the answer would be 0.71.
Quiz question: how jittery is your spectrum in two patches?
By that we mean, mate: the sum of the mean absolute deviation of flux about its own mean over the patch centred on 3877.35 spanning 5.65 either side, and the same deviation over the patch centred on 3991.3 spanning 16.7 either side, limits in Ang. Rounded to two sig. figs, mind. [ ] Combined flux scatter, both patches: 20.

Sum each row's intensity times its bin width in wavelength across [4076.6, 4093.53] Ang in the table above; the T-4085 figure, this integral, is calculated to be 4143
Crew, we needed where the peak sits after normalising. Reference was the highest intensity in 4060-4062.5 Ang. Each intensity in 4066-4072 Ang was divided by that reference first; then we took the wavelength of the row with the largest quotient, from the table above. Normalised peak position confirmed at 4068.63 Ang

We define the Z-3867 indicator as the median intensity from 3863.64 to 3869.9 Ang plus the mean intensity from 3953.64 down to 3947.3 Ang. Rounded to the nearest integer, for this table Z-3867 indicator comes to 373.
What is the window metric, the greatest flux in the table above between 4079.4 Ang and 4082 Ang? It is 242.5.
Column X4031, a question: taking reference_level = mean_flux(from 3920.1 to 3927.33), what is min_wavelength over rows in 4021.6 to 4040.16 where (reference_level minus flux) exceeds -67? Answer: 4031.32 Ang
